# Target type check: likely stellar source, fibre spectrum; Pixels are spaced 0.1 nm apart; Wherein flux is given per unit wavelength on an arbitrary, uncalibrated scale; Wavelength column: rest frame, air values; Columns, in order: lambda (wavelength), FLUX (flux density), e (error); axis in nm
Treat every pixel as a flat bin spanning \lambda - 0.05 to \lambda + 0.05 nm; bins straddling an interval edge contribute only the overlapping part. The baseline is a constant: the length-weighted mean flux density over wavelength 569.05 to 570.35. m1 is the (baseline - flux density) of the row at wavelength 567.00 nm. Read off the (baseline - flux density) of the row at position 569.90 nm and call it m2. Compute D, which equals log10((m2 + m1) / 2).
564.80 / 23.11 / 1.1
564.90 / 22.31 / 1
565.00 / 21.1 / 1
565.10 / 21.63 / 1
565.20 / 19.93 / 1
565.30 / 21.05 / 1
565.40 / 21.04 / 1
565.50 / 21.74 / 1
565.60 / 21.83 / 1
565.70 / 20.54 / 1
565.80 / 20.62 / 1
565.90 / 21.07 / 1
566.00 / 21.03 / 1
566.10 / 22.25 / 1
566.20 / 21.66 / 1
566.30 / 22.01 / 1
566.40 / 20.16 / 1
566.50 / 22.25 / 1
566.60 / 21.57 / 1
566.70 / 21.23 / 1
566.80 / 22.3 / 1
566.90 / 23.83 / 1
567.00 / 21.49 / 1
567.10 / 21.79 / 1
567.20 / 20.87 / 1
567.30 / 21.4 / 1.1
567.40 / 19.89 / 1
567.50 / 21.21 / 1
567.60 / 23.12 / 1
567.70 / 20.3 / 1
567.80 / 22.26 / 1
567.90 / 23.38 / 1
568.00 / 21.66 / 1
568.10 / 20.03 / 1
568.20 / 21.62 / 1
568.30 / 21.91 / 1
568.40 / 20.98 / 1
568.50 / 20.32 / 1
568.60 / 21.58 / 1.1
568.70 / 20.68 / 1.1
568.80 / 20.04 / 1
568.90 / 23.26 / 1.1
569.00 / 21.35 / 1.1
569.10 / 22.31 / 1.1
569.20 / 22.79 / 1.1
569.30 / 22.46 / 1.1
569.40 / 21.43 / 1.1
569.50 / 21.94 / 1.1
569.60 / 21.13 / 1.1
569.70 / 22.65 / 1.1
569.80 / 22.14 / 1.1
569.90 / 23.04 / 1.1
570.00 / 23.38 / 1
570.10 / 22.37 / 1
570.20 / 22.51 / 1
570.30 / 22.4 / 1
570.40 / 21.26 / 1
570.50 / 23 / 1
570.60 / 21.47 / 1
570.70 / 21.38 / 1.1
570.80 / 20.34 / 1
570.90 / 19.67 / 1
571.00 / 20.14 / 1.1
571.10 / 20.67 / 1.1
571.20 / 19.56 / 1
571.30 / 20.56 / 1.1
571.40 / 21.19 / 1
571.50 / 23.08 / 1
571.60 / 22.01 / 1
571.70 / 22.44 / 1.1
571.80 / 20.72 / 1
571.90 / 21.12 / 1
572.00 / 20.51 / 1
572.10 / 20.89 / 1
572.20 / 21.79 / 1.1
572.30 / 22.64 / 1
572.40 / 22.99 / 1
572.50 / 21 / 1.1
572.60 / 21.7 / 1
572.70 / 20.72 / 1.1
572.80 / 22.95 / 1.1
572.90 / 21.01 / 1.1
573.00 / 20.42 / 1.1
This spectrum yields -1.07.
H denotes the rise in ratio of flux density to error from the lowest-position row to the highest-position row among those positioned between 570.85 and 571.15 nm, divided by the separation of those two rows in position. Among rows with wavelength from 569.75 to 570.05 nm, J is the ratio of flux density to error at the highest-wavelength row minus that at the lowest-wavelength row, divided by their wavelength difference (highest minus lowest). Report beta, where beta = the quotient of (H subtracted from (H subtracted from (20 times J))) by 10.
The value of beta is 33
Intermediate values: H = -4.4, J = 16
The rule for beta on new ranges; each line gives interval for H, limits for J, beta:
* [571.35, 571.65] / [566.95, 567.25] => -7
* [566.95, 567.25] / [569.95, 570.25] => -8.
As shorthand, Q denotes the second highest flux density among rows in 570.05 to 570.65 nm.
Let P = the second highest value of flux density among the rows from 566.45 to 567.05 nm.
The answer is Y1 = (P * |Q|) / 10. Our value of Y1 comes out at 50.2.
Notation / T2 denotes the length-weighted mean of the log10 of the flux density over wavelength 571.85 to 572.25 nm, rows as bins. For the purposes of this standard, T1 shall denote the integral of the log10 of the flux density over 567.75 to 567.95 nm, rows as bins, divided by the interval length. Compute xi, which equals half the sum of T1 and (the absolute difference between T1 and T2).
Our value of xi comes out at 0.696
